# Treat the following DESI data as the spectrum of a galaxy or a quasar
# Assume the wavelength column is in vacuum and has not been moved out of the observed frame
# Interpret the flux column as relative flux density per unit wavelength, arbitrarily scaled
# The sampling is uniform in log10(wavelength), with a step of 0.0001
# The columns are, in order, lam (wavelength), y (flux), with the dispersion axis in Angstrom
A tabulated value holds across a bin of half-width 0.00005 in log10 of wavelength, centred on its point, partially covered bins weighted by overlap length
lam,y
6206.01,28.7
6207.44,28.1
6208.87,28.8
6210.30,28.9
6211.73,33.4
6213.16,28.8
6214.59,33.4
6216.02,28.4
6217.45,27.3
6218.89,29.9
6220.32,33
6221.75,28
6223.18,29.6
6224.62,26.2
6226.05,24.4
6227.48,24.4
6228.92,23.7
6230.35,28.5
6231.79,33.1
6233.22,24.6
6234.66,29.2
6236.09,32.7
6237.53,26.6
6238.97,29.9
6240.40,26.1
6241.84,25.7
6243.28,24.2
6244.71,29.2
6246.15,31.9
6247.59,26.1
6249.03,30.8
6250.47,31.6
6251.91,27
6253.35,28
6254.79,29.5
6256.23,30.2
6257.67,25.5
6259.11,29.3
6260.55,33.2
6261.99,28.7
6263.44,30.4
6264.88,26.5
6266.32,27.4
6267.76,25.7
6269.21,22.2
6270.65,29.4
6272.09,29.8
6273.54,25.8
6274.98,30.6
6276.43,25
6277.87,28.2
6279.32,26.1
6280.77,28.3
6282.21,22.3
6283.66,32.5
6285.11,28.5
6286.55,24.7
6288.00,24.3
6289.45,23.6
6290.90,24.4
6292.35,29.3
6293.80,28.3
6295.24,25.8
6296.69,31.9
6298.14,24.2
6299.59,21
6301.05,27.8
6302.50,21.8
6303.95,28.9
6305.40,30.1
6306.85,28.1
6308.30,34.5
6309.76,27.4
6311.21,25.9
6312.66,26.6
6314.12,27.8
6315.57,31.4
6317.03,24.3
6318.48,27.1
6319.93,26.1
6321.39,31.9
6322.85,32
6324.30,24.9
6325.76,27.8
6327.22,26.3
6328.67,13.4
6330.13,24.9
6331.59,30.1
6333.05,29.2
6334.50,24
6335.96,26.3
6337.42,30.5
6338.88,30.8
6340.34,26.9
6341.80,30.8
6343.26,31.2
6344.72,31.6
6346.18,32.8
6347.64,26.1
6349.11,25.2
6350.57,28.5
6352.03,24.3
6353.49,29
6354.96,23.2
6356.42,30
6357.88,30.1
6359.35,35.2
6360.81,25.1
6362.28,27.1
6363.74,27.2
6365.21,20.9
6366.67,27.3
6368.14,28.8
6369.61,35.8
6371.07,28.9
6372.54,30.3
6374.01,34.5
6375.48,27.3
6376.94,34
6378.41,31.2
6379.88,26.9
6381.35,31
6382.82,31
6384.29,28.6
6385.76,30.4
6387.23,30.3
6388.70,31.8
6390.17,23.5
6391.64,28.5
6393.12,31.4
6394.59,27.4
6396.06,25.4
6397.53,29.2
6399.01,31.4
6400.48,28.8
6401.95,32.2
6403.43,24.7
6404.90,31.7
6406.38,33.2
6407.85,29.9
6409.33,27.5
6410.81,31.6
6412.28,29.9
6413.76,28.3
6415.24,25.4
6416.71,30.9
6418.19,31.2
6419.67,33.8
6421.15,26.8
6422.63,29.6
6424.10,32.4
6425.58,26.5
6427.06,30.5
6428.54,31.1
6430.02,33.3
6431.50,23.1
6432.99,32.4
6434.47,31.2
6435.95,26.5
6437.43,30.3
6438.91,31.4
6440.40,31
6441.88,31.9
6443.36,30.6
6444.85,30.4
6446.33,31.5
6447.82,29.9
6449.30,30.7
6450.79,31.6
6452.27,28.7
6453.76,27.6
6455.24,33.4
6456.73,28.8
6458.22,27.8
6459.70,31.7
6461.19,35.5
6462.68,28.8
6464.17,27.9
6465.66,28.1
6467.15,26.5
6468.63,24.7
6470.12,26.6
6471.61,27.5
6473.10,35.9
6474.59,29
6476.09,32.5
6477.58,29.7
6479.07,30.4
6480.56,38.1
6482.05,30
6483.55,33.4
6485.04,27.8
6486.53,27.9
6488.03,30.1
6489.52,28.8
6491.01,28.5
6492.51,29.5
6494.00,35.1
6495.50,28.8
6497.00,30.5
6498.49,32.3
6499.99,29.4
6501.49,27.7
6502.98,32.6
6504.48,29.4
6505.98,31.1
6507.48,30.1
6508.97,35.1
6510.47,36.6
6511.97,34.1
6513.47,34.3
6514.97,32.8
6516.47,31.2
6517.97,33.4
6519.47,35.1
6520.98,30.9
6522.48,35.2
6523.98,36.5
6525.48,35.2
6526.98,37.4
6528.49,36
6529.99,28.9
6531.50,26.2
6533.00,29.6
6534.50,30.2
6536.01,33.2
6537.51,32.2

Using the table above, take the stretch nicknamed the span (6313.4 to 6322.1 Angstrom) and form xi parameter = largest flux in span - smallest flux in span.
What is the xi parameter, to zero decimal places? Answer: 8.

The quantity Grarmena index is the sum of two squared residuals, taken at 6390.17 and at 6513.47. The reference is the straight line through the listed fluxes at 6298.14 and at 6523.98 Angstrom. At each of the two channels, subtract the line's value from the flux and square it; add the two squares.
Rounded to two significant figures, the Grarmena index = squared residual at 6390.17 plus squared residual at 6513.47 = 35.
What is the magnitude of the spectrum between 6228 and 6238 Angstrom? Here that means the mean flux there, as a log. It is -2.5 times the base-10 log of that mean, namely -3.63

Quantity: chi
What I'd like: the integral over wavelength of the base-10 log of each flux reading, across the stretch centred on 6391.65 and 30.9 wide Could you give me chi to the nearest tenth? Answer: 45.4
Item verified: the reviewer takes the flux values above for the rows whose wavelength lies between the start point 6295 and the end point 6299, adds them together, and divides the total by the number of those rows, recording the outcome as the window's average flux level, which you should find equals 27.3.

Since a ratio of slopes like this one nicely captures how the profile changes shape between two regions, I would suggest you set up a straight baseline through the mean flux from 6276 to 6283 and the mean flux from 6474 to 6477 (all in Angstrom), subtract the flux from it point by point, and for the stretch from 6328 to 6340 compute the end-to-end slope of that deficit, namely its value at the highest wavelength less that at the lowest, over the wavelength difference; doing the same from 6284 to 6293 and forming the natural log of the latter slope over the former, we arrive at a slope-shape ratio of -3.0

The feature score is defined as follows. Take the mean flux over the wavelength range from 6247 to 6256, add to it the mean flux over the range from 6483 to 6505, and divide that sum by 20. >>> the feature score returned 2.95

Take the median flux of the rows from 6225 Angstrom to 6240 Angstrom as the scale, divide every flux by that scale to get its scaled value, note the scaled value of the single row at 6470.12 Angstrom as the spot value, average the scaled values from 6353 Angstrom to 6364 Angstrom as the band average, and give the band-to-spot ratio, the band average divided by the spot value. 1.07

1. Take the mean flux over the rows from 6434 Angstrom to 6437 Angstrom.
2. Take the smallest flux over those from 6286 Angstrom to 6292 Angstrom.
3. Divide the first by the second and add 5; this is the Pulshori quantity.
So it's 6.22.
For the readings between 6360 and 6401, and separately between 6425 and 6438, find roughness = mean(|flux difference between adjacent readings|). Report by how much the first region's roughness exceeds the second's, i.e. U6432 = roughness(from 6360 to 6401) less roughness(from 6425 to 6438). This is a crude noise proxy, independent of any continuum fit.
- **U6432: -0.9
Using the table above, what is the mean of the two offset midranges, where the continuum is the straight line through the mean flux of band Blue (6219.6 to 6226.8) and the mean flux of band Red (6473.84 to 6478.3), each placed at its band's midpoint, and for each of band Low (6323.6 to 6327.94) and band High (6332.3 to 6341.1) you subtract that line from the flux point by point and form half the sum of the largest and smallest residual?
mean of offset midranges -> -2.3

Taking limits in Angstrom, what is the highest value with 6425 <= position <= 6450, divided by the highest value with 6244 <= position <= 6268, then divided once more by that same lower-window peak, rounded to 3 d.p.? 0.030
